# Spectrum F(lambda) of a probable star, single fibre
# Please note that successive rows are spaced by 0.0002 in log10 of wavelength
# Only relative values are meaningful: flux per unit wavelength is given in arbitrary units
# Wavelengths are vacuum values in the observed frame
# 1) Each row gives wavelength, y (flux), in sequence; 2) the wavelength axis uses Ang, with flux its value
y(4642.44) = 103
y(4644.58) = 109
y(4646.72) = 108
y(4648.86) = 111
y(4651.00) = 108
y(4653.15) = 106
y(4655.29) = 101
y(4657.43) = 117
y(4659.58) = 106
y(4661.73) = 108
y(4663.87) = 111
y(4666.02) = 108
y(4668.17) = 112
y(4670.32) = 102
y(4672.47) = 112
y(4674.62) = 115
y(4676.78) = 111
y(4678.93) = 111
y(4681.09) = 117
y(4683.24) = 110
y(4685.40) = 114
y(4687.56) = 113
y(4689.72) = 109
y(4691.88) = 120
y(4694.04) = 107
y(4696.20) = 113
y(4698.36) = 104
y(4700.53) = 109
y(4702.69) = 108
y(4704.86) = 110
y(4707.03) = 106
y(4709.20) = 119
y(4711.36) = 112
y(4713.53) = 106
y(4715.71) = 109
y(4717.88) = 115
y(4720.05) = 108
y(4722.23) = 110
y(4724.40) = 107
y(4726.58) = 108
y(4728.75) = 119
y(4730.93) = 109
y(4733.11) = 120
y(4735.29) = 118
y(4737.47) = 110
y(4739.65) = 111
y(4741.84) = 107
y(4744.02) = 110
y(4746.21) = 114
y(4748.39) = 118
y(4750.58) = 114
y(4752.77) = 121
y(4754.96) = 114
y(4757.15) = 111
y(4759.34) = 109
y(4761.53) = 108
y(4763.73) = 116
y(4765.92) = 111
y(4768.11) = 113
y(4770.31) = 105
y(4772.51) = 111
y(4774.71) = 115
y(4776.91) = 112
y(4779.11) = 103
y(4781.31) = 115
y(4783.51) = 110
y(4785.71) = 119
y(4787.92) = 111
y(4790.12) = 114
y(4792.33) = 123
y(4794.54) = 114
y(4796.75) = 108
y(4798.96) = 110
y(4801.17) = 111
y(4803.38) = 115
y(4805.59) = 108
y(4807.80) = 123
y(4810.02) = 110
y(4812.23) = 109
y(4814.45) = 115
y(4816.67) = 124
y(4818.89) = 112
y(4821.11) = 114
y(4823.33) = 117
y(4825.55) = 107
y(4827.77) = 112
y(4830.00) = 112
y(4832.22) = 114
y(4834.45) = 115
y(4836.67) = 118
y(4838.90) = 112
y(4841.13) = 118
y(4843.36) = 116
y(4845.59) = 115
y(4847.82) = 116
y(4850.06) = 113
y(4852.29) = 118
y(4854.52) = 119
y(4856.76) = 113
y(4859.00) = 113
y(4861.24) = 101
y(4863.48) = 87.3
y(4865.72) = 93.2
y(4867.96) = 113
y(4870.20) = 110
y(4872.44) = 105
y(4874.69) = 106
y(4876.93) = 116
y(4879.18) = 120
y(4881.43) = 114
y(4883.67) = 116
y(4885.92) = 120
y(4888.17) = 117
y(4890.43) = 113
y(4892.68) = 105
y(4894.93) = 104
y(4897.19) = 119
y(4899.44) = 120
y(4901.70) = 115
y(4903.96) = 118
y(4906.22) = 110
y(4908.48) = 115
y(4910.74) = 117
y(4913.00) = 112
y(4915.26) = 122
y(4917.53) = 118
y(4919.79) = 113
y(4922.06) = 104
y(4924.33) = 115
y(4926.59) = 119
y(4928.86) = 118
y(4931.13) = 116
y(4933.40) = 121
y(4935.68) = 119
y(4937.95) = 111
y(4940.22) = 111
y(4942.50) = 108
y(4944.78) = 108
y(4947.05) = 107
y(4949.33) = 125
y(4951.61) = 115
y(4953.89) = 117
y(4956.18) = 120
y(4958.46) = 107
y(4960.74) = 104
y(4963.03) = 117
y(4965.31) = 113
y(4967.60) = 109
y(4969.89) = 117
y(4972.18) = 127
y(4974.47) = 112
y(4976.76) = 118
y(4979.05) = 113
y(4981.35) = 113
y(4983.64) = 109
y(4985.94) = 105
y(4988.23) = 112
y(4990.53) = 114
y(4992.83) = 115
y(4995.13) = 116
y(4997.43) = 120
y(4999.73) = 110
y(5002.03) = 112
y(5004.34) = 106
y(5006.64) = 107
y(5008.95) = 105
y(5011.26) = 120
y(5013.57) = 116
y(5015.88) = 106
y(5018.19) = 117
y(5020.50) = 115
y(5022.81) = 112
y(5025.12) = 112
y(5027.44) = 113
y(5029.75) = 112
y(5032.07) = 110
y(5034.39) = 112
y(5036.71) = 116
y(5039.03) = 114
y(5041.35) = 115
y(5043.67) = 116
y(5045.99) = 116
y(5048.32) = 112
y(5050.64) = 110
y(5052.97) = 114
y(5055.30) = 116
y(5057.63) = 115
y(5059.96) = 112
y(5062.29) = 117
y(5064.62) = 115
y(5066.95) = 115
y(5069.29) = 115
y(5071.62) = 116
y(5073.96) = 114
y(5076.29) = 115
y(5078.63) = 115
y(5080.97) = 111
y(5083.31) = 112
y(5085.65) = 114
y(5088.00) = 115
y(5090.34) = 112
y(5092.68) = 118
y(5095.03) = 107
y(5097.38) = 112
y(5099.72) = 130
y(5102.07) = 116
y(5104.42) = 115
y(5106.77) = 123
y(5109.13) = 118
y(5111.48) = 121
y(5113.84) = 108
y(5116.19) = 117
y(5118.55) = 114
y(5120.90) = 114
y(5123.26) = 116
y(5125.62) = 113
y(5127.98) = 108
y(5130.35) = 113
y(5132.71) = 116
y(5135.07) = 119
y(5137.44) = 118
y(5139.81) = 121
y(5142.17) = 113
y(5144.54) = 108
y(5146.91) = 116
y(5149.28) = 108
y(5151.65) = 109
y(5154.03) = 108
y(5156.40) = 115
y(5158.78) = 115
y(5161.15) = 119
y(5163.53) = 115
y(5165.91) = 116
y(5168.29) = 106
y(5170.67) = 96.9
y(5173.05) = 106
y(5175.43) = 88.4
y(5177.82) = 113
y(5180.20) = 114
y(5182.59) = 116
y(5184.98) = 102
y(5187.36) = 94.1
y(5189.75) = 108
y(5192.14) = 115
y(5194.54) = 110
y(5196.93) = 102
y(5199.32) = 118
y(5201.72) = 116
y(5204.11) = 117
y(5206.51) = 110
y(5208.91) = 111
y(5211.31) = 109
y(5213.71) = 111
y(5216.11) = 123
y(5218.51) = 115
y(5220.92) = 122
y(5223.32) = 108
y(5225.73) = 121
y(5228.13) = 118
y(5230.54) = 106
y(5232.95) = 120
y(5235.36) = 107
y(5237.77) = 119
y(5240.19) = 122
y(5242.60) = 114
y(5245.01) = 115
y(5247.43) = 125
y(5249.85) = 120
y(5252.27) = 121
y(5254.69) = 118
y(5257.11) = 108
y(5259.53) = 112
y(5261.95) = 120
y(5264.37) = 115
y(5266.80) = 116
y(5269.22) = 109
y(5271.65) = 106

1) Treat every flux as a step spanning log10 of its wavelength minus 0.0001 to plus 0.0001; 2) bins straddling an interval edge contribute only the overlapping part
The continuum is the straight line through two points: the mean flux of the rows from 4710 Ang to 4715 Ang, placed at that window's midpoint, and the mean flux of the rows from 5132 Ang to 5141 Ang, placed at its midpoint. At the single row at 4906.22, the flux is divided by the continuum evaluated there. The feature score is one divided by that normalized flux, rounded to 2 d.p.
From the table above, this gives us 1.03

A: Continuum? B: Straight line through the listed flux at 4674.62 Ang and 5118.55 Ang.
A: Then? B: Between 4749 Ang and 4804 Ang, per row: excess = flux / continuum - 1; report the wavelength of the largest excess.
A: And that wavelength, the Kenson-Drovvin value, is 4792.33 Ang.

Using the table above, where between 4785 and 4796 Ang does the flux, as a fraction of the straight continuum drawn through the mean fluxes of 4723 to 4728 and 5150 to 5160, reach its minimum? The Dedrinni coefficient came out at 4787.92 Ang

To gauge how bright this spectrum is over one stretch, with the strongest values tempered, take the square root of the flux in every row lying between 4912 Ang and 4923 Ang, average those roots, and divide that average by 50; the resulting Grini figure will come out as 0.213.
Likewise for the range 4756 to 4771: 0.210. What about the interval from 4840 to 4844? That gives 0.216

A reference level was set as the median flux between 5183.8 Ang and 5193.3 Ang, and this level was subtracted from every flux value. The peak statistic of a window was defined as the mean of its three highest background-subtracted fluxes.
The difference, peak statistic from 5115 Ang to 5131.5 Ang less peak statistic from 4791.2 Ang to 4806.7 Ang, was -1.7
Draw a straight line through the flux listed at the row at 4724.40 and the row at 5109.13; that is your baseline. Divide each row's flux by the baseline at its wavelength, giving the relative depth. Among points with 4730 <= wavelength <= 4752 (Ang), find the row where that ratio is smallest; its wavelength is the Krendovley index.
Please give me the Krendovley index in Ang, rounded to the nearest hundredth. 4741.84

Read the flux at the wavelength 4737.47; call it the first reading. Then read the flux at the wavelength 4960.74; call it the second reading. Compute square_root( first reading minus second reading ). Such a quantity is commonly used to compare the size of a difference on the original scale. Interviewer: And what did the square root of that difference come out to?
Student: 2.4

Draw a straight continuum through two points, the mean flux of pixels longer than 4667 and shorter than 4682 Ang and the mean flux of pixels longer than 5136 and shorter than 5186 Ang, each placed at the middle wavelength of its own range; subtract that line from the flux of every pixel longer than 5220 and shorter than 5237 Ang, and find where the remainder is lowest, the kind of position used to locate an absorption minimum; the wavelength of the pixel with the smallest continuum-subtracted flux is 5230.54 Ang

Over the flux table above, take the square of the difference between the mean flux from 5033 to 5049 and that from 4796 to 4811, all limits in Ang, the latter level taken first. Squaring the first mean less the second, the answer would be 5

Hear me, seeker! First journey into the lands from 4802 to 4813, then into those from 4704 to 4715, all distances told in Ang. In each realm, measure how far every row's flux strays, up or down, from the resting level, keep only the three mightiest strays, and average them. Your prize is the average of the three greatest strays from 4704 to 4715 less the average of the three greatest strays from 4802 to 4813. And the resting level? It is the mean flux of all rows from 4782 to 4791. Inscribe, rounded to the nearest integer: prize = 0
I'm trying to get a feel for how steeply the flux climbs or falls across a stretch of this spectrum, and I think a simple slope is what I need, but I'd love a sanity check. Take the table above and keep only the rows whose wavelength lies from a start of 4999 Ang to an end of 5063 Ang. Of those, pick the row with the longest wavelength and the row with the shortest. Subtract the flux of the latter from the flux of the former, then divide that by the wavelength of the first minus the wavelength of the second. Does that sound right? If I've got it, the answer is 0.11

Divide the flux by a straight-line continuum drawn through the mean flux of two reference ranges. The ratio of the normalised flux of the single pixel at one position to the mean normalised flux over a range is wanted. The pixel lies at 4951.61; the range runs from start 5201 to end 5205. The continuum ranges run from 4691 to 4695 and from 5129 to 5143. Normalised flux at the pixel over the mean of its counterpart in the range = 1.00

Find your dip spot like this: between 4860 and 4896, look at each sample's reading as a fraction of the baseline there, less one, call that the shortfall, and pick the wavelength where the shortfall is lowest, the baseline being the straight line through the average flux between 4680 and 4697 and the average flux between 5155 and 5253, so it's 4863.48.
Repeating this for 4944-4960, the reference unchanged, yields 4947.05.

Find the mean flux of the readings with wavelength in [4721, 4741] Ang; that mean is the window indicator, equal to 112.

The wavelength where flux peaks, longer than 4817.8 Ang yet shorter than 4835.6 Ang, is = 4823.33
